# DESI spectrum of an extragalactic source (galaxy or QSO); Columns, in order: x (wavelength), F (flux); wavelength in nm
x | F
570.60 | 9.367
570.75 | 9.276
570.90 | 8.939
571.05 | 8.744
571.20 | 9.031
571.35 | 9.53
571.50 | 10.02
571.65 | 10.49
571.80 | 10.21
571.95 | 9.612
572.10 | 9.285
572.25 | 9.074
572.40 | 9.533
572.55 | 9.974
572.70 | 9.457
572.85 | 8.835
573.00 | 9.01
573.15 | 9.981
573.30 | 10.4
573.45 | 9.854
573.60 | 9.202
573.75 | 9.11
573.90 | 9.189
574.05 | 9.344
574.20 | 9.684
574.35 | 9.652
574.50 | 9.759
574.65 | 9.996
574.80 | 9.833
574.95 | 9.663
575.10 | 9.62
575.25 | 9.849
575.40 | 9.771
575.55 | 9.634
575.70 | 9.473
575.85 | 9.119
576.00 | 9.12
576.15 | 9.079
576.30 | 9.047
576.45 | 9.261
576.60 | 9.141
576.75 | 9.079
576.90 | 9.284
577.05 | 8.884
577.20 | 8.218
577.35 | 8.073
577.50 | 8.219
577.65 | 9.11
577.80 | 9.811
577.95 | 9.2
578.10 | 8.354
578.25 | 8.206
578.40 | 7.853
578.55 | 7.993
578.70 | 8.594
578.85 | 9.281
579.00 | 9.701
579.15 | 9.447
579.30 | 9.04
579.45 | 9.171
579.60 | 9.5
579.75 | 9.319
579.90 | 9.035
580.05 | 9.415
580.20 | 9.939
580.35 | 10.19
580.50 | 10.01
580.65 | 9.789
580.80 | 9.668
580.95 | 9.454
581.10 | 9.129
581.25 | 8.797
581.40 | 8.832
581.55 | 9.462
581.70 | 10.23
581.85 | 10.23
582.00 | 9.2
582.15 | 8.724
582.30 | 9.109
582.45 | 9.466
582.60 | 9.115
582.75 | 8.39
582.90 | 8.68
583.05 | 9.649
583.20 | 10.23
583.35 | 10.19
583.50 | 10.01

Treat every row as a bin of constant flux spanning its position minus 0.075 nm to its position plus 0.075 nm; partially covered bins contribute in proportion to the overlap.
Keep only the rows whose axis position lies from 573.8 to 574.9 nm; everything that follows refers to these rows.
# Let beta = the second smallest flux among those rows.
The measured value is 9.344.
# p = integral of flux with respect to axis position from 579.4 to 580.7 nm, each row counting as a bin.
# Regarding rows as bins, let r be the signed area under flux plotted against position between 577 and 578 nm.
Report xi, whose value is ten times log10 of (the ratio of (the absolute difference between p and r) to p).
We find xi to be -5.3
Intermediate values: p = 12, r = 9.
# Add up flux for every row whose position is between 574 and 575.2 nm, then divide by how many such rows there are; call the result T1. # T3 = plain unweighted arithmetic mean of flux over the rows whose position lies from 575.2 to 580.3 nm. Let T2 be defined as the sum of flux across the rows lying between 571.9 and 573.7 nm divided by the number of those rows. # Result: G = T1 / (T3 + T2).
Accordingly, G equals 0.522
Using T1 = 9.7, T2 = 9.52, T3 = 9.07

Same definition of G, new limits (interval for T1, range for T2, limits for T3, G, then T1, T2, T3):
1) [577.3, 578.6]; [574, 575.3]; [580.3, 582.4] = 0.445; 8.5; 9.71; 9.49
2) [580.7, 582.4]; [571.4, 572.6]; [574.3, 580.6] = 0.492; 9.3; 9.77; 9.21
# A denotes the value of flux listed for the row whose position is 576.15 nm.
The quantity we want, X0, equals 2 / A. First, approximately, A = 9.079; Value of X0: 0.220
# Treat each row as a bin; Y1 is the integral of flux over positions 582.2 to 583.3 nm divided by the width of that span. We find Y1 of 9.24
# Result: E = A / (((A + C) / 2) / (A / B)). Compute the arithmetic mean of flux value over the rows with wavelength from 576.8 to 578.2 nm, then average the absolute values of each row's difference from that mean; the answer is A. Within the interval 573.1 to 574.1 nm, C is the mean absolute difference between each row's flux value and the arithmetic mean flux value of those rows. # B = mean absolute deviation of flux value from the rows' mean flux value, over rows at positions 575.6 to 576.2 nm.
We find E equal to 4.1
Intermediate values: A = 0.51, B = 0.14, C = 0.42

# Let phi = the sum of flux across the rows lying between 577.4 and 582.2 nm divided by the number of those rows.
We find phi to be 9.2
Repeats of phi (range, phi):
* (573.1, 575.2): 9.7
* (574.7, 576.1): 9.6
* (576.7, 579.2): 8.8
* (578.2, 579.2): 8.7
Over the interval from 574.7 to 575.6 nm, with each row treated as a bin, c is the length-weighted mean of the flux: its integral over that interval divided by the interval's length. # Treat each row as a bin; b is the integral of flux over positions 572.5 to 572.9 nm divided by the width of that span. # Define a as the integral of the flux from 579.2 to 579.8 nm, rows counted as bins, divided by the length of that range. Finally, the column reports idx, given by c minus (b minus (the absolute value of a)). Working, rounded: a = 9.3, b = 9.42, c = 9.74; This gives 9.6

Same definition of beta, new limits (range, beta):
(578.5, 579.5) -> 8.594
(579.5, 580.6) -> 9.319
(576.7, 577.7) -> 8.218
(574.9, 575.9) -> 9.473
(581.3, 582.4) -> 8.832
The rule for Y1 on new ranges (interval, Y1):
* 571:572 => 9.69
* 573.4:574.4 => 9.42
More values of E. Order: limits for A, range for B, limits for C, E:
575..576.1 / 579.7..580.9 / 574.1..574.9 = 1.1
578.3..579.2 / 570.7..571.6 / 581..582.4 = 2.3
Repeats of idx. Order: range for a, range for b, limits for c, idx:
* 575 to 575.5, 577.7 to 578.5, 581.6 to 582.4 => 10.6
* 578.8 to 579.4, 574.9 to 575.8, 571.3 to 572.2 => 9.6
